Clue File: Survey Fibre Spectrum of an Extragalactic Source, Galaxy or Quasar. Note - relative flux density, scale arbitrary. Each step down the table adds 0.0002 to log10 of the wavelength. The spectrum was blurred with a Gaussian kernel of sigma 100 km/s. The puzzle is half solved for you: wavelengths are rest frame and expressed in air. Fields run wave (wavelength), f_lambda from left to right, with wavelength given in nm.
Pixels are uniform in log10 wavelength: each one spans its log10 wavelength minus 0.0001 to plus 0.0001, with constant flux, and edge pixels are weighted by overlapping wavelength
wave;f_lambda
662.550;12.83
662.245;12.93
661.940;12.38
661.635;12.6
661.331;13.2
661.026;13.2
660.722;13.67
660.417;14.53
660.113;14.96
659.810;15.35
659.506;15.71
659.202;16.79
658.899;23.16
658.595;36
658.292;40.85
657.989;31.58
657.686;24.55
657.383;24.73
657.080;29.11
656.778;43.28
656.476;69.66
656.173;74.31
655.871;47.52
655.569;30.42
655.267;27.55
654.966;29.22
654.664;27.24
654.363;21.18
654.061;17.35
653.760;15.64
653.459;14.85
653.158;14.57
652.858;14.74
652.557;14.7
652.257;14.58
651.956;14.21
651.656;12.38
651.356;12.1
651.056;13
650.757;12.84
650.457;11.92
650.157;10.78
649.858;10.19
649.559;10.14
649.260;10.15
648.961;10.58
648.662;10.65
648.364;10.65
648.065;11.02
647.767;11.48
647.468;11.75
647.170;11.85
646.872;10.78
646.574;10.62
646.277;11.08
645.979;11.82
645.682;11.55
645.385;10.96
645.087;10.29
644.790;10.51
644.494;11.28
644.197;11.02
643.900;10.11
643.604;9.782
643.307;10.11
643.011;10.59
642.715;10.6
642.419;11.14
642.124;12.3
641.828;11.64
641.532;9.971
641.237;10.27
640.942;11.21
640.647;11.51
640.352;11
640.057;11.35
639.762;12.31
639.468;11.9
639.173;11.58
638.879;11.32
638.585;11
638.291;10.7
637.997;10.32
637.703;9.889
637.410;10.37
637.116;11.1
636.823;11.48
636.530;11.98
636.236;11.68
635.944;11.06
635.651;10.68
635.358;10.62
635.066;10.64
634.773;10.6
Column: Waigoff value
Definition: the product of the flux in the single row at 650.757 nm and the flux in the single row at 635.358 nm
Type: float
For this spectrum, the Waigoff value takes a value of 136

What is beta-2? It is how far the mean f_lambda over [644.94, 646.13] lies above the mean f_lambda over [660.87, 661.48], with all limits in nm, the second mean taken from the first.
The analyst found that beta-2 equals -2.0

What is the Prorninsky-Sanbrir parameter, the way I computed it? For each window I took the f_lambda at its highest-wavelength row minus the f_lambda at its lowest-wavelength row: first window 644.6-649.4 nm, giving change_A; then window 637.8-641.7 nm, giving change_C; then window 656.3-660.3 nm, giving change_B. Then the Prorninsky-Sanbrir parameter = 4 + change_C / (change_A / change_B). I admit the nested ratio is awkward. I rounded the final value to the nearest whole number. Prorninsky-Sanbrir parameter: -49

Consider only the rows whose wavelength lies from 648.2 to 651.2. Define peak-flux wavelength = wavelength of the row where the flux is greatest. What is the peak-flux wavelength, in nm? 651.056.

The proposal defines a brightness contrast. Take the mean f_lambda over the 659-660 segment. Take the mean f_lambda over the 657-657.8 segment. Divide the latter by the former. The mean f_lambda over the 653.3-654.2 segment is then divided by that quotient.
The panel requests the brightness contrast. 10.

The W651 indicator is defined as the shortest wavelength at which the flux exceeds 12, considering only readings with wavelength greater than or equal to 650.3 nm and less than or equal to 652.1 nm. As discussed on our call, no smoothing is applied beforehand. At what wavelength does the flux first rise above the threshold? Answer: 650.757 nm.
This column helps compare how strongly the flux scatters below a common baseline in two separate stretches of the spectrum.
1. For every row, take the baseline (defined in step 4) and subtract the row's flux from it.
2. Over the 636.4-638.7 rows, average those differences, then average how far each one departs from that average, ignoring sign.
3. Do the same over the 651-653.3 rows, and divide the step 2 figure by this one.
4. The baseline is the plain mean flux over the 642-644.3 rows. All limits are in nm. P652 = 0.6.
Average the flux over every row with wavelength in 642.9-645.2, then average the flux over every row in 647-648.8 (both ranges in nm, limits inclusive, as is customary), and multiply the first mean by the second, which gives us 118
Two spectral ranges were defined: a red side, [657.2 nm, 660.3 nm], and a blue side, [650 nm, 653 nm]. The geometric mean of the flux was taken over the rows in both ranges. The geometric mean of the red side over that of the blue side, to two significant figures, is 1.8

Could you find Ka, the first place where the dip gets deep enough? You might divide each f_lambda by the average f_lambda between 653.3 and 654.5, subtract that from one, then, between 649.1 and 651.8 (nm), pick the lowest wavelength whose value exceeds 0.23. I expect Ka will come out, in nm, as 649.260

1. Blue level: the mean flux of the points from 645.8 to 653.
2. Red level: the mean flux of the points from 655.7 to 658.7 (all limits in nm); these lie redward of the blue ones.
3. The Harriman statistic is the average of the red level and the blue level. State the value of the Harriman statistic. 27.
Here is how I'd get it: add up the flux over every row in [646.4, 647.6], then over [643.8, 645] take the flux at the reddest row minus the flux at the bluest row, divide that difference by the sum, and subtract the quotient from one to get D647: 0.99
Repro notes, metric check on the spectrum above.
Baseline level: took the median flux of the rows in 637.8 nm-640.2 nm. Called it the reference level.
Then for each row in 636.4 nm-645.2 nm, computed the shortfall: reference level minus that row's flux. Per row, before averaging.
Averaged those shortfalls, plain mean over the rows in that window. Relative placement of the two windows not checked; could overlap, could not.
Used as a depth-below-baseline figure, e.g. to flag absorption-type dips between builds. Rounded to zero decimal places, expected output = 0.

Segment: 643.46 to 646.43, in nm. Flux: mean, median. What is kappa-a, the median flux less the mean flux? 0.15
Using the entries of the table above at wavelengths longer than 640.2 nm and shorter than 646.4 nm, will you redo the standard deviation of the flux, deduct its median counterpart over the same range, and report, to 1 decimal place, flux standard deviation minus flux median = -10.3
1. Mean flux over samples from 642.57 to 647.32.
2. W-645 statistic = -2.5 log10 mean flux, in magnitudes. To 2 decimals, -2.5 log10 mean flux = -2.58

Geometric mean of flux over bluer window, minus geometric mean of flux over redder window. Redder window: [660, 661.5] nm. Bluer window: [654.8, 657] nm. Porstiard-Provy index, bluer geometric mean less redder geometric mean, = 29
